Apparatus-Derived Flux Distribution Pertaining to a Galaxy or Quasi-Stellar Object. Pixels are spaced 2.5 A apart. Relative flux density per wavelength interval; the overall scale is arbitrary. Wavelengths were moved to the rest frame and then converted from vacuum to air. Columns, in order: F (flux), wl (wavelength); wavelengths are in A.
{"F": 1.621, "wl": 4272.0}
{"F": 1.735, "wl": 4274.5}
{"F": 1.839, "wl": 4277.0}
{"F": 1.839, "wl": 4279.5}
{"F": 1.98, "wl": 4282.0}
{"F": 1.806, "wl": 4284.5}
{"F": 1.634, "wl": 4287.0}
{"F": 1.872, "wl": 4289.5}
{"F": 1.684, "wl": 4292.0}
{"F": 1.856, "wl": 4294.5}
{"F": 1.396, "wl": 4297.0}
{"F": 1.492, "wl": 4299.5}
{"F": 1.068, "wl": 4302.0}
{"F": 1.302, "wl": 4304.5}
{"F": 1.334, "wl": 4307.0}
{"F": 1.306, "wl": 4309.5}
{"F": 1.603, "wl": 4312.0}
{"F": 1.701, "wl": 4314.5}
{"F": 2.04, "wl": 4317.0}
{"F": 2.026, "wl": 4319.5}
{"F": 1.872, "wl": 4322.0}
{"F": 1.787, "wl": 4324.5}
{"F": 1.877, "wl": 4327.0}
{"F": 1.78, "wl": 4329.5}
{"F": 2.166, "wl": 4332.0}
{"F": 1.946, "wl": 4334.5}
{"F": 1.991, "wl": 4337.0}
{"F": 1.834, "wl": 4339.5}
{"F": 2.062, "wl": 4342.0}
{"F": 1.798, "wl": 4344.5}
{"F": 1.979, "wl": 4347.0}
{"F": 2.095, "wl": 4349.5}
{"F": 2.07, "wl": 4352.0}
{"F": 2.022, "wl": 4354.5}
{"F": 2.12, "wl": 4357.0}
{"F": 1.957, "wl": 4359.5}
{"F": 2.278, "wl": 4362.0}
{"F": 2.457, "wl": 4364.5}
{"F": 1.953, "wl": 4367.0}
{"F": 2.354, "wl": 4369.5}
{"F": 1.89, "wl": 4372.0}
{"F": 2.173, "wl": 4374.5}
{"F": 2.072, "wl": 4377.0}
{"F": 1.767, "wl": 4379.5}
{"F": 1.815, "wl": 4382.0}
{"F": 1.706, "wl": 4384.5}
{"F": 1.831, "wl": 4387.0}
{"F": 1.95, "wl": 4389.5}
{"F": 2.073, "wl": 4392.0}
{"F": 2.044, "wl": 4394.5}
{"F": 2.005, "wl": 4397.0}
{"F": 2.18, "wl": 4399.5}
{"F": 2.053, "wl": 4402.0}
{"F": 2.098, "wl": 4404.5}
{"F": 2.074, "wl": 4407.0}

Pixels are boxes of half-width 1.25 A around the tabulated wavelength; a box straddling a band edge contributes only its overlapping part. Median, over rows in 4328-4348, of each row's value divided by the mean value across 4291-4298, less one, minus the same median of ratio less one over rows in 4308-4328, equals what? 0.1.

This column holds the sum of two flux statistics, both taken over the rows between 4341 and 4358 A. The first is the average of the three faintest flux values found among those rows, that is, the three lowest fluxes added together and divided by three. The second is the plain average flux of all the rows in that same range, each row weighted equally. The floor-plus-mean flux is 4.0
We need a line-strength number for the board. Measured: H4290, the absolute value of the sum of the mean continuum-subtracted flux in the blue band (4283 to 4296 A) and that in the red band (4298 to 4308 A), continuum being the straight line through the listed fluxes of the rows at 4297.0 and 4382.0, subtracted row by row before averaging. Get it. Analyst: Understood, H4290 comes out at 0.28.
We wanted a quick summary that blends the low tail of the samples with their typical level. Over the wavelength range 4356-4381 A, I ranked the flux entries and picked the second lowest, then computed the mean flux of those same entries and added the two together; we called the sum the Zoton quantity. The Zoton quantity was 3.99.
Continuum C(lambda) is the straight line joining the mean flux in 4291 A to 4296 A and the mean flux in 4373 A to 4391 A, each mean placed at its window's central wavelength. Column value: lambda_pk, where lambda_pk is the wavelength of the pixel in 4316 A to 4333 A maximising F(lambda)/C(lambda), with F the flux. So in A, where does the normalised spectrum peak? 4332.0 A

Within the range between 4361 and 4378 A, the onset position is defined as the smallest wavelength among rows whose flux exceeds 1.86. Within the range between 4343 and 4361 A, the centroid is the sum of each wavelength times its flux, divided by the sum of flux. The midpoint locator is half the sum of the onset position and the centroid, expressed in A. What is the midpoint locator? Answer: 4357.1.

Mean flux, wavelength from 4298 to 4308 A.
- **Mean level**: 1.30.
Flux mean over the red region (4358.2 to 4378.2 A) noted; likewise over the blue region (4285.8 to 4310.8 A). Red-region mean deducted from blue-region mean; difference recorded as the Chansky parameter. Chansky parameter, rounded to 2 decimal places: -0.65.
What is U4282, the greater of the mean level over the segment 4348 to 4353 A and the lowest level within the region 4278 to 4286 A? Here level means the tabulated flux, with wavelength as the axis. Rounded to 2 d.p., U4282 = 2.08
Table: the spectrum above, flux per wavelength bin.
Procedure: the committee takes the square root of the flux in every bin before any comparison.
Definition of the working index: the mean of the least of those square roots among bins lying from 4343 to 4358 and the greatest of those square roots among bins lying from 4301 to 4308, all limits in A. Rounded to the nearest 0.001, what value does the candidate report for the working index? 1.248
